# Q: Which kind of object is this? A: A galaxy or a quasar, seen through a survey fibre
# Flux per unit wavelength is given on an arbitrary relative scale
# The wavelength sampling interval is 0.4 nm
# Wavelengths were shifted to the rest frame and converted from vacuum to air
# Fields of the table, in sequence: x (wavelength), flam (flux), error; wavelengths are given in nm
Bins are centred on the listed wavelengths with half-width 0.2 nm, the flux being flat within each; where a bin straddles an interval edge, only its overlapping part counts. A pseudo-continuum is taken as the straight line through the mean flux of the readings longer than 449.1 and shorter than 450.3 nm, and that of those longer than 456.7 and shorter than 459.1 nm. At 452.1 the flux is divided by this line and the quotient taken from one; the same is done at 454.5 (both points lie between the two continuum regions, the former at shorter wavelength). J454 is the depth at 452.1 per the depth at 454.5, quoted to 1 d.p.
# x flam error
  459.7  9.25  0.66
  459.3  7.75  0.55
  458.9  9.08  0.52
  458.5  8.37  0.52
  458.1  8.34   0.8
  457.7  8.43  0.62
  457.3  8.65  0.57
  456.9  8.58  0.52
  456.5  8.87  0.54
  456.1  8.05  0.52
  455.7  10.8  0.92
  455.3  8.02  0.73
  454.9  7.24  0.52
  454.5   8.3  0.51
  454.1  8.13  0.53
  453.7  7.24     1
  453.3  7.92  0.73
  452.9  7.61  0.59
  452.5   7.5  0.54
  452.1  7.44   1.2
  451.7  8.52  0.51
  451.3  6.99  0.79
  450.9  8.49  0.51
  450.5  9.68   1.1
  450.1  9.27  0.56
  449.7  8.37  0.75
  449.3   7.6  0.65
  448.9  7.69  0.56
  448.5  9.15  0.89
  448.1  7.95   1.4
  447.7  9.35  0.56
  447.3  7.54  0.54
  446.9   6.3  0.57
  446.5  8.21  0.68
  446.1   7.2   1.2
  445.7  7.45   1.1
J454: 4.9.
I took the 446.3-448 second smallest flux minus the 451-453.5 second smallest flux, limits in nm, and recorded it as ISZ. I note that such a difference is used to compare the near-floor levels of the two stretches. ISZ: 0.10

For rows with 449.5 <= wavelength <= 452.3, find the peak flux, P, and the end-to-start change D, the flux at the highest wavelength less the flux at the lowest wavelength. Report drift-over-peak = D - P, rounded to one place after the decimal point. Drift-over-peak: -10.6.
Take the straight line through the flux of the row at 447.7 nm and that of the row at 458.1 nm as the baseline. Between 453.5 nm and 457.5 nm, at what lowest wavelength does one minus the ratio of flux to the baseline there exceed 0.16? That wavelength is 453.7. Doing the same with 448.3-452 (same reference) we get 448.9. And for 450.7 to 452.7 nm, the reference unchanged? 451.3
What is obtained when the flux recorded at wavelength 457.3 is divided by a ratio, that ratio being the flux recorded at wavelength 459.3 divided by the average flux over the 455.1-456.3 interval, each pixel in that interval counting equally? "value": 10.0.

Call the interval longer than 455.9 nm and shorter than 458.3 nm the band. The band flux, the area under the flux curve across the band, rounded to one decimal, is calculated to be 20.4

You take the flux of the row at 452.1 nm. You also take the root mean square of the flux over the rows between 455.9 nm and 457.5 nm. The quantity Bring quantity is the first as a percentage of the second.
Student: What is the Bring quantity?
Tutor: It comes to 87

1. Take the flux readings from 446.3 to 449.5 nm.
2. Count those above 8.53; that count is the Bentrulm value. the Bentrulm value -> 2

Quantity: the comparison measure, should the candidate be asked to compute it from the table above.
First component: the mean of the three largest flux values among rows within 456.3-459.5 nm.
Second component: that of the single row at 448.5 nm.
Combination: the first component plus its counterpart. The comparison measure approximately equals 18.0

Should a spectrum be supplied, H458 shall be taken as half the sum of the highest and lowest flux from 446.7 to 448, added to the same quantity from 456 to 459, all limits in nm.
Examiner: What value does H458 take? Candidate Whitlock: 16.4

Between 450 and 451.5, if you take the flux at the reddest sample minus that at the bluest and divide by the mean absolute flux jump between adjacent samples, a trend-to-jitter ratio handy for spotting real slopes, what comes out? -2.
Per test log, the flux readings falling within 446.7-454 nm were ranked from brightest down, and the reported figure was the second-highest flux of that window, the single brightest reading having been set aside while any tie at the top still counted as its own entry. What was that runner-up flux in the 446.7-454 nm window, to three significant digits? 9.35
